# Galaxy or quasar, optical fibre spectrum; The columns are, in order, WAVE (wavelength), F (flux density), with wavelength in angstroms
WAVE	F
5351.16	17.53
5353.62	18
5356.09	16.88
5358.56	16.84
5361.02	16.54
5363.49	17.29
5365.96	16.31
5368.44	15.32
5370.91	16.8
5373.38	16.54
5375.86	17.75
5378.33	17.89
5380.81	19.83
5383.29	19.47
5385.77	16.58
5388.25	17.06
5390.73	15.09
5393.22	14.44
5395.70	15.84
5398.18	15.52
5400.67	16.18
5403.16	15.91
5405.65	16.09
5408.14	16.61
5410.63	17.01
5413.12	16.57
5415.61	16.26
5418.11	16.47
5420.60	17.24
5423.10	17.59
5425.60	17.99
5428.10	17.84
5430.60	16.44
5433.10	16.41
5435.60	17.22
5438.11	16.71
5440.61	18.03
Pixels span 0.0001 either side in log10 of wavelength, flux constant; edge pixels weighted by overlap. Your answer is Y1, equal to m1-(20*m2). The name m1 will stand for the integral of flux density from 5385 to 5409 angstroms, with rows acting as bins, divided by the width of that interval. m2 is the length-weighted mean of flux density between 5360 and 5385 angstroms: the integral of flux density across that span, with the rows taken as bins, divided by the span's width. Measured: -331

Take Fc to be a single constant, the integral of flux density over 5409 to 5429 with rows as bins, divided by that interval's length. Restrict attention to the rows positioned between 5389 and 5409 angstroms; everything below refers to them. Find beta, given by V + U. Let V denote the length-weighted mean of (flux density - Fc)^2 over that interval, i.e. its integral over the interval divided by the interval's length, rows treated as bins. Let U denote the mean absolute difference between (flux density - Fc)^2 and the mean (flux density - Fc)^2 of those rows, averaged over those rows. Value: 4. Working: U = 1.6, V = 2.3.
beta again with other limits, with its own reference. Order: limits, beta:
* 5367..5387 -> 5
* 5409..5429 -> 1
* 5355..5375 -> 1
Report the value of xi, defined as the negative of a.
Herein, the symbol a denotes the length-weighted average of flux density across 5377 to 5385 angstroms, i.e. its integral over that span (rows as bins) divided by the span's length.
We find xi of -18.91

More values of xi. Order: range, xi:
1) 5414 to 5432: -17.10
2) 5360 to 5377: -16.64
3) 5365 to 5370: -15.83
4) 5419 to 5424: -17.34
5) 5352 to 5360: -17.25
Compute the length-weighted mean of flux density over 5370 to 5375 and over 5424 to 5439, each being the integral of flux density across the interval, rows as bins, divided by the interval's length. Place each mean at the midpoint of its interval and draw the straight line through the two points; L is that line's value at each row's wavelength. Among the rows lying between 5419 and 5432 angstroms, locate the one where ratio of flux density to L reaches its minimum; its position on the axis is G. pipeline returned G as 5430.60 angstroms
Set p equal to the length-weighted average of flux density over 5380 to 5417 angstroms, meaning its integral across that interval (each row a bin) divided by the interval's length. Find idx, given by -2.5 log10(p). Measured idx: -3.05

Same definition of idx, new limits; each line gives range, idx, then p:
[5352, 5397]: -3.07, 16.92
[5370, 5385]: -3.14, 18.03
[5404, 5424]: -3.06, 16.70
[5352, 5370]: -3.06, 16.76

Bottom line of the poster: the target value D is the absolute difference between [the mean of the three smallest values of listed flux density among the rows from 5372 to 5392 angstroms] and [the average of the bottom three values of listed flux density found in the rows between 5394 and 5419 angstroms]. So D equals 0.3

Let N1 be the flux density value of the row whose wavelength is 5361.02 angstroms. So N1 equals 16.54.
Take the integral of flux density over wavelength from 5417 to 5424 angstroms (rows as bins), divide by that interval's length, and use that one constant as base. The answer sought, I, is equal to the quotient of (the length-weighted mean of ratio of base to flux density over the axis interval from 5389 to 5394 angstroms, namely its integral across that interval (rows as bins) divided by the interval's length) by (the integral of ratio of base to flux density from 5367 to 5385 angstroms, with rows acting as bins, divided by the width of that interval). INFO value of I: 1.166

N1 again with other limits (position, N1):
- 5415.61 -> 16.26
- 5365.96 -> 16.31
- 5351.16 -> 17.53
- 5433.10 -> 16.41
